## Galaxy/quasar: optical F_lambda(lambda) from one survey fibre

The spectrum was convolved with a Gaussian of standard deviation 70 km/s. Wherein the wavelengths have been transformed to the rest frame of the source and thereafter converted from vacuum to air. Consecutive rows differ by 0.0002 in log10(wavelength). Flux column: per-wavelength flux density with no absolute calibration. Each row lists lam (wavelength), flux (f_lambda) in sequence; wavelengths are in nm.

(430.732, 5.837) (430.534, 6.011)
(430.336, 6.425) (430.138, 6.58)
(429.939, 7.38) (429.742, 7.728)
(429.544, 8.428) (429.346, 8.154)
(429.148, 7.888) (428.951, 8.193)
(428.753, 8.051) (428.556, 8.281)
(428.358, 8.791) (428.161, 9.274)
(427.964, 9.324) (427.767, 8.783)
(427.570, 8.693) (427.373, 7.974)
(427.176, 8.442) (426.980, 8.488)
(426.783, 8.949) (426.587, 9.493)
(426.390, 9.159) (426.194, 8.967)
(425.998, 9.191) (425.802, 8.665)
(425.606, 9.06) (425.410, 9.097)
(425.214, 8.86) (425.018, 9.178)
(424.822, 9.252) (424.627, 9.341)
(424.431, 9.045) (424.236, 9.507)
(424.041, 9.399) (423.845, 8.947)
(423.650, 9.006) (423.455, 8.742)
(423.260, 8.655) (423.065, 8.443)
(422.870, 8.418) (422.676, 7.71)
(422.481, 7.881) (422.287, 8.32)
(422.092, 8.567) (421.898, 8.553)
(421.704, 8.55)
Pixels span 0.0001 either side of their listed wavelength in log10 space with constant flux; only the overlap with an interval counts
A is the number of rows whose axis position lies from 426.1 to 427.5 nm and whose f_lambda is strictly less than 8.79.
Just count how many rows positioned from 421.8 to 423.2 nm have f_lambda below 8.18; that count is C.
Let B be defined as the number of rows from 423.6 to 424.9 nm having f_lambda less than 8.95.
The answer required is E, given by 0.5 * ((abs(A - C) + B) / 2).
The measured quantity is 0.5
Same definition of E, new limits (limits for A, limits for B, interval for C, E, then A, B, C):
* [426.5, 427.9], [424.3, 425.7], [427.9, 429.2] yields 1.0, 5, 1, 2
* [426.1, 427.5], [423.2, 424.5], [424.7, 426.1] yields 1.5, 3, 3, 0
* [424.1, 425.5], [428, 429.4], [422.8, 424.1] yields 1.5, 0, 6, 0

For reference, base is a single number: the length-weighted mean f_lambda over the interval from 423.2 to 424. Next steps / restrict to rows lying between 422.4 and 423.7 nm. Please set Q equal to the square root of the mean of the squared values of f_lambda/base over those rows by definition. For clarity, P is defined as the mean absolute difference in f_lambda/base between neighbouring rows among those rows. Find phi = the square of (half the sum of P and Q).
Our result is 0.238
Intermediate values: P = 0.028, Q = 0.95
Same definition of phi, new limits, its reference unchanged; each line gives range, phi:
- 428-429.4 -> 0.241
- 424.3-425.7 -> 0.274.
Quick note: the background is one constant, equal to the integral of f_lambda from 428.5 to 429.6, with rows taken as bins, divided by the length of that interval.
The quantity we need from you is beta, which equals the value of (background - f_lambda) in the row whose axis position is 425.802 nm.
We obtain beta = -0.5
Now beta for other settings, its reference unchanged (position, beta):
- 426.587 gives -1.3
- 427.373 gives 0.2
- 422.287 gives -0.2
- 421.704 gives -0.4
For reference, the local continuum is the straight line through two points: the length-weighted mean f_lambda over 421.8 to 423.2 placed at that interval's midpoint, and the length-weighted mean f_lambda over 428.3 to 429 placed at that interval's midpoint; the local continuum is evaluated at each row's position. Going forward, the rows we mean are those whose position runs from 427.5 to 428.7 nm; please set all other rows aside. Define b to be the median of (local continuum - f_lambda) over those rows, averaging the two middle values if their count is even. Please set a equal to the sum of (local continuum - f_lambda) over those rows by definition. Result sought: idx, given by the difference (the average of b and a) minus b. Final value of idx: -1.4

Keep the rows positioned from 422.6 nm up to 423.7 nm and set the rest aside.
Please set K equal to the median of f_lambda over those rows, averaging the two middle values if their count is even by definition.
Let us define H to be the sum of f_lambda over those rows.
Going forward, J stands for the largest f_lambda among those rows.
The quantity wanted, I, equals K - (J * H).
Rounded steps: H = 51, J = 9.006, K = 8.55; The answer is -451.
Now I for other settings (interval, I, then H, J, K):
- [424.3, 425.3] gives -417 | 46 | 9.341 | 9.18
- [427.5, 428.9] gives -562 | 61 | 9.324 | 8.78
